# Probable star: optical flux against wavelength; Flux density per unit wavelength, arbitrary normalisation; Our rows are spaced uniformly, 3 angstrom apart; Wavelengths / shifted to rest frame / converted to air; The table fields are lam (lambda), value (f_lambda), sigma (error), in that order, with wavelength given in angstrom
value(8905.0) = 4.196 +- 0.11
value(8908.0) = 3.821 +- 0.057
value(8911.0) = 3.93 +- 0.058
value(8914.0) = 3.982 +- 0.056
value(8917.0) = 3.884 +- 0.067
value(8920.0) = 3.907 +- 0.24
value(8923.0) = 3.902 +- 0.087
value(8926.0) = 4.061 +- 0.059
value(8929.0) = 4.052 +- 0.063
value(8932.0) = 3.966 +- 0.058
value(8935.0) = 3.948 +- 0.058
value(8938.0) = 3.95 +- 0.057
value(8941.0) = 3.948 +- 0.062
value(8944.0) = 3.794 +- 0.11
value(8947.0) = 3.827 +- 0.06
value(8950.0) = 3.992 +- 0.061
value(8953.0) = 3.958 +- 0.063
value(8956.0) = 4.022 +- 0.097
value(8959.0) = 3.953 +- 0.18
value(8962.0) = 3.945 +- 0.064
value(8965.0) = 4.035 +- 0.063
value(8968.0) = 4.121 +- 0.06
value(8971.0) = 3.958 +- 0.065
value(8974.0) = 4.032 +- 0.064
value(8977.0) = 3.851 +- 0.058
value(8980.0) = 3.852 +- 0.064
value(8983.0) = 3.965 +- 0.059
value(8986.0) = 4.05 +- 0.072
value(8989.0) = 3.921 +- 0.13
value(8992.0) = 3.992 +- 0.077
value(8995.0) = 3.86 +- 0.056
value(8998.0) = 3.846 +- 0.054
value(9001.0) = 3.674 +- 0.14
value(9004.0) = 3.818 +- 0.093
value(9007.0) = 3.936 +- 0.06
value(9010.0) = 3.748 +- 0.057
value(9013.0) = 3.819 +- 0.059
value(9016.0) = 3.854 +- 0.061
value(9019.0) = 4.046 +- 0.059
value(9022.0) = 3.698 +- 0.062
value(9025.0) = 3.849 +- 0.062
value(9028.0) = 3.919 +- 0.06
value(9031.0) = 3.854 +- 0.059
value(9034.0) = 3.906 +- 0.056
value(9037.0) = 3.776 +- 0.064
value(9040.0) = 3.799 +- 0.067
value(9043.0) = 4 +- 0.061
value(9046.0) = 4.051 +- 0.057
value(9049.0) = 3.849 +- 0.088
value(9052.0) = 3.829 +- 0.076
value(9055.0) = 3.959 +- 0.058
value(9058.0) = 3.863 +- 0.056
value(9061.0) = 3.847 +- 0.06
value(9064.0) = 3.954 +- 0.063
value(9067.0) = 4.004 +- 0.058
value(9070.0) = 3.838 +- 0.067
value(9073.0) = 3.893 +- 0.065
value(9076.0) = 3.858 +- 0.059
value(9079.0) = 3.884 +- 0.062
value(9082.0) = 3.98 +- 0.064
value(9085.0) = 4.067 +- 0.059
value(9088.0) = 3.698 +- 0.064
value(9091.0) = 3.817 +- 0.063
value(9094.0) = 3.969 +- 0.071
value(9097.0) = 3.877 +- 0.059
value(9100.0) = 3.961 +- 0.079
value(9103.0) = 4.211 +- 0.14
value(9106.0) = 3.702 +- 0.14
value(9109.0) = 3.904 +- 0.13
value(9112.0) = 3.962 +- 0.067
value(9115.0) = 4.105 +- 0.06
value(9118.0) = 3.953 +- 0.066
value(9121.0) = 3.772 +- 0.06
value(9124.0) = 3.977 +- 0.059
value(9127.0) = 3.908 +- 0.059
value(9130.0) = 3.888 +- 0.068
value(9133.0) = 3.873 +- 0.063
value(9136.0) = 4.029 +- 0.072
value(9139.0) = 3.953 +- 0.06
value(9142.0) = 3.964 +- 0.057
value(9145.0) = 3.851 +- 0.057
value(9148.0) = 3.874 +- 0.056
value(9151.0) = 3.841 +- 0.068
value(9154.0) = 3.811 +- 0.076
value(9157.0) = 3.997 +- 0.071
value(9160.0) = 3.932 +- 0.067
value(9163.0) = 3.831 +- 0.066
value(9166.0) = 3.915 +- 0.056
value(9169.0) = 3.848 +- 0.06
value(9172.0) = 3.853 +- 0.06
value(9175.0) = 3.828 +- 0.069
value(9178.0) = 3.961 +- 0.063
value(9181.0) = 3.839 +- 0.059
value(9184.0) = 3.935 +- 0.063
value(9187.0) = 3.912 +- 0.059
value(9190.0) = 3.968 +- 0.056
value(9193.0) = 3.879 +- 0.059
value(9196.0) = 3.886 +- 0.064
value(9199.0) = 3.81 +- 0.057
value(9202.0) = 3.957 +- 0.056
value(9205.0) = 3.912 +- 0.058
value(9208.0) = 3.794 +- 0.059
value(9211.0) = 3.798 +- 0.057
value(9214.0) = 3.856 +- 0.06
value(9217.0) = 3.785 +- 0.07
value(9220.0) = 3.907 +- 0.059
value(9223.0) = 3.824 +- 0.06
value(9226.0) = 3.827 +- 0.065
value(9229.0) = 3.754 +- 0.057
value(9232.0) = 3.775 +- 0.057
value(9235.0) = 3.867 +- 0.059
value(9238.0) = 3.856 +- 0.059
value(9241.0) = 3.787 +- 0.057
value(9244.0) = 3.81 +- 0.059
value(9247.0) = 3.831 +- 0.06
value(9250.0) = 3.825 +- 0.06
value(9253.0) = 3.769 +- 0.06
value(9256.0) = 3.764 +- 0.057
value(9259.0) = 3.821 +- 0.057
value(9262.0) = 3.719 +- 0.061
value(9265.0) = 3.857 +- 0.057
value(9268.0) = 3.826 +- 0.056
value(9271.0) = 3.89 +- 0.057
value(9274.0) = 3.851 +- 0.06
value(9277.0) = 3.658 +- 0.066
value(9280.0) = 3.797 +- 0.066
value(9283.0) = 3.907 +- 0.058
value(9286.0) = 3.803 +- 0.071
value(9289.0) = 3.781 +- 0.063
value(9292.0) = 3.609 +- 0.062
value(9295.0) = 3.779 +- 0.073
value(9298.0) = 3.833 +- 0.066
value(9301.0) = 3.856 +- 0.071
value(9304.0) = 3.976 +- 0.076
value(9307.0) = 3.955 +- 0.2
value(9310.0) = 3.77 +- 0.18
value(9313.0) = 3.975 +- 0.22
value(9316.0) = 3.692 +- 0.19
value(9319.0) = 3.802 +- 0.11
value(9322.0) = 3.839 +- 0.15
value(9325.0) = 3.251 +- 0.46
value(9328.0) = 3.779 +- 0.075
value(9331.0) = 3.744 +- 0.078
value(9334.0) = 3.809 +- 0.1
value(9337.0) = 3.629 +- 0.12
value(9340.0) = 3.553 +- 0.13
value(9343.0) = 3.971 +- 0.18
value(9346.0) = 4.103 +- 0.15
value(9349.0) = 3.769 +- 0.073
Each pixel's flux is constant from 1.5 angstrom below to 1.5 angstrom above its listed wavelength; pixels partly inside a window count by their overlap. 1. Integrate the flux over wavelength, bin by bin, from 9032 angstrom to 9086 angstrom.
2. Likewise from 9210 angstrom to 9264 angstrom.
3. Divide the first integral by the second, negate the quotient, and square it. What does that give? 1.05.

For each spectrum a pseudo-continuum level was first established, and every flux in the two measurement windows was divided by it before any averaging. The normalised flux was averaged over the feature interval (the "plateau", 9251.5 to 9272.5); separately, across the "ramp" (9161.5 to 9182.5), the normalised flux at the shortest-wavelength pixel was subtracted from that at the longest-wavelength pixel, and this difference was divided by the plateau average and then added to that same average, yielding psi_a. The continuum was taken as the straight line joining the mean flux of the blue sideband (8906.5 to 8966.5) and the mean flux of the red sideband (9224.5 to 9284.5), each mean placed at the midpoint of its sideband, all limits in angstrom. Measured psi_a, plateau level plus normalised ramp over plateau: 1.00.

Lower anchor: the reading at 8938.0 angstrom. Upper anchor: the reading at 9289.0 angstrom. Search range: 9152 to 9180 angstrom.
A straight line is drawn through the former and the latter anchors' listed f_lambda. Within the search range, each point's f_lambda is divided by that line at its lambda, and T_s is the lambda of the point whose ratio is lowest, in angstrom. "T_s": 9154.0 angstrom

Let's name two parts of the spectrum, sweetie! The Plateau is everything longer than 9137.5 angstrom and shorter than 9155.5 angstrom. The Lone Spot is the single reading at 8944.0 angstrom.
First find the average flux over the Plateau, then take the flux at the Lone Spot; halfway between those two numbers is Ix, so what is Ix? 3.84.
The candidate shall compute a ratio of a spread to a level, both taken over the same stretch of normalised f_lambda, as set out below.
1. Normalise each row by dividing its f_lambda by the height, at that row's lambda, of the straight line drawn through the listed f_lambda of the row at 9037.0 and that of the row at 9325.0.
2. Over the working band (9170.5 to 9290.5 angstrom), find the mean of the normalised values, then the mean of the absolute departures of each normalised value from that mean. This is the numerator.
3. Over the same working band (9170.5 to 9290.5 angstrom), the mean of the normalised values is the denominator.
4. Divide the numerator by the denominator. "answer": 0.015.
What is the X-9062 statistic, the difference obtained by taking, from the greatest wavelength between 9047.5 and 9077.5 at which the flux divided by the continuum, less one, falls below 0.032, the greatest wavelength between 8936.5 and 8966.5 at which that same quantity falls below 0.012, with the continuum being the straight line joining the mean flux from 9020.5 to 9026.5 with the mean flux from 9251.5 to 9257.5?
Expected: 132 angstrom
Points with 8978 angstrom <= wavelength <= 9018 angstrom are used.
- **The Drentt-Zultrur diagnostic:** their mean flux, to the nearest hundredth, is 3.87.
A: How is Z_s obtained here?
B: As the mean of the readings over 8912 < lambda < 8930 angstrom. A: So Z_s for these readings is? 3.96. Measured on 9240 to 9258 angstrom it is 3.80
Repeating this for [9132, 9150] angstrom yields 3.92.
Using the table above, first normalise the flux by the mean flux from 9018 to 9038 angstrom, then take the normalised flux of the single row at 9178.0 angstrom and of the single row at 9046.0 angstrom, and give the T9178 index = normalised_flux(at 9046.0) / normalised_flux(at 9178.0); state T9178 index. 1.02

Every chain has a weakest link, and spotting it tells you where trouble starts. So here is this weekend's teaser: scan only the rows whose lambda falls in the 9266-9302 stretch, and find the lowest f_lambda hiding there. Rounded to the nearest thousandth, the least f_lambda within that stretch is 3.609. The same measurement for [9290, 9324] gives 3.609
